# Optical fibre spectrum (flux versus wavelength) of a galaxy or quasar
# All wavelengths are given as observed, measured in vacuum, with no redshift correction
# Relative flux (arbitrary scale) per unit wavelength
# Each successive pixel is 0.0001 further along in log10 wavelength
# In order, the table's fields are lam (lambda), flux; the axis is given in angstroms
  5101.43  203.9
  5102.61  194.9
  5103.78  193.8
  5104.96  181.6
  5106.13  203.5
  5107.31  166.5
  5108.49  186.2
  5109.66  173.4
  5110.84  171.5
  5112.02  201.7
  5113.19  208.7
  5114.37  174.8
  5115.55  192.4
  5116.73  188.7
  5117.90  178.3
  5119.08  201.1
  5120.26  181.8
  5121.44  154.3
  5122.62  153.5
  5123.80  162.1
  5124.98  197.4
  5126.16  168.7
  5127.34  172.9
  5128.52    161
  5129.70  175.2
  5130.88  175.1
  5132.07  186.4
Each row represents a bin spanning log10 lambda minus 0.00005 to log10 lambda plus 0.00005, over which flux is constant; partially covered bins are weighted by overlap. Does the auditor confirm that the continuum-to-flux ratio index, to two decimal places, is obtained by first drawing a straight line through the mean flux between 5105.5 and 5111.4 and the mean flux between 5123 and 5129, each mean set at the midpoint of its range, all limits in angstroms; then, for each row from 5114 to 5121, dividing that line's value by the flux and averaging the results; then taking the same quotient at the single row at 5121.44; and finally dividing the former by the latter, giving 0.84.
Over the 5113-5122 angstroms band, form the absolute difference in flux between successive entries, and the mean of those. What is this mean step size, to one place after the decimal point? 19.3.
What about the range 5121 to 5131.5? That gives 13.0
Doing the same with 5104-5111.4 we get 18.7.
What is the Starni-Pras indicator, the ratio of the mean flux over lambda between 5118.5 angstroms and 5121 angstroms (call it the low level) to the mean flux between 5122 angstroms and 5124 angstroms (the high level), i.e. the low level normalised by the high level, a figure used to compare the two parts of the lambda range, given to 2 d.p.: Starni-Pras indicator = 1.21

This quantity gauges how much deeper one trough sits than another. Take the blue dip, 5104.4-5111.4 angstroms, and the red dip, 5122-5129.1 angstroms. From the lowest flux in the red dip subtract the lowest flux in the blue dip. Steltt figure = -13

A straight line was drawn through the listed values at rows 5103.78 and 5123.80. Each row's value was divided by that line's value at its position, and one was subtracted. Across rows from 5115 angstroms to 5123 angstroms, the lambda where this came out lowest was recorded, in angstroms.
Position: 5121.44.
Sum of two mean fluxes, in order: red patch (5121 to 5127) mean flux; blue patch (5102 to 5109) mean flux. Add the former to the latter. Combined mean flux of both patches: 355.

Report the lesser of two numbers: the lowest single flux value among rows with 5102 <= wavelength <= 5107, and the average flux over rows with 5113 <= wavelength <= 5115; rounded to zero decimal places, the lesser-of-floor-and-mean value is 182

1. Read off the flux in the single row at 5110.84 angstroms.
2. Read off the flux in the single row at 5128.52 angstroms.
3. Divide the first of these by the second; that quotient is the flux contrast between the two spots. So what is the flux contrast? 1.07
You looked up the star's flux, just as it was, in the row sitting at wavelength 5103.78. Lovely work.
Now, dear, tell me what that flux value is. 193.8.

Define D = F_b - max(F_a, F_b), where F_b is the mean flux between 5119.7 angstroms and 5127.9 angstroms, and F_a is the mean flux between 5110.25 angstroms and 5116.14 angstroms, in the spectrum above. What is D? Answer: -20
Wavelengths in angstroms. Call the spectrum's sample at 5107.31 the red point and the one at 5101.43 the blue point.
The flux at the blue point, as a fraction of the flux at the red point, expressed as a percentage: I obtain 122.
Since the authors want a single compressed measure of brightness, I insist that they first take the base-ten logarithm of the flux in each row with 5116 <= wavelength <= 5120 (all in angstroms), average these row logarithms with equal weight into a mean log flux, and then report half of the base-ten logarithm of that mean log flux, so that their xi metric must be 0.179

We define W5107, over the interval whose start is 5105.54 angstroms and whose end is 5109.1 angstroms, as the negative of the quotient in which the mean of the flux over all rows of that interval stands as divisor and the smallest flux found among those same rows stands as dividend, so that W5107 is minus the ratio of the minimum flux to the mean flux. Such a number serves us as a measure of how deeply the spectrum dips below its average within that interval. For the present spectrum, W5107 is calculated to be -0.898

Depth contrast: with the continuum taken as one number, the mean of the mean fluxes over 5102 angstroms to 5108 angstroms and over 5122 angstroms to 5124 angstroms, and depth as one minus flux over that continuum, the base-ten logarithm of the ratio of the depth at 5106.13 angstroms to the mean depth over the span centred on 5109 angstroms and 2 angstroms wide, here 0.6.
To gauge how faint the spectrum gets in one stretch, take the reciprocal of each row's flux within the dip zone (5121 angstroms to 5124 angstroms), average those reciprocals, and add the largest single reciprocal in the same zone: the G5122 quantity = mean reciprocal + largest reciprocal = 0.0129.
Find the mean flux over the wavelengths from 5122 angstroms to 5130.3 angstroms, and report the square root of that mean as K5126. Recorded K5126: 13.0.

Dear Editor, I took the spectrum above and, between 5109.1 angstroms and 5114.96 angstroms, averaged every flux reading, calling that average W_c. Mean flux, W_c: 186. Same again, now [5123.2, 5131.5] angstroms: 173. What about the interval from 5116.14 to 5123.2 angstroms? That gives 176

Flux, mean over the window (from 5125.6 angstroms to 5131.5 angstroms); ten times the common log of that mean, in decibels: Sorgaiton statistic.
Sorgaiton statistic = 22.32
